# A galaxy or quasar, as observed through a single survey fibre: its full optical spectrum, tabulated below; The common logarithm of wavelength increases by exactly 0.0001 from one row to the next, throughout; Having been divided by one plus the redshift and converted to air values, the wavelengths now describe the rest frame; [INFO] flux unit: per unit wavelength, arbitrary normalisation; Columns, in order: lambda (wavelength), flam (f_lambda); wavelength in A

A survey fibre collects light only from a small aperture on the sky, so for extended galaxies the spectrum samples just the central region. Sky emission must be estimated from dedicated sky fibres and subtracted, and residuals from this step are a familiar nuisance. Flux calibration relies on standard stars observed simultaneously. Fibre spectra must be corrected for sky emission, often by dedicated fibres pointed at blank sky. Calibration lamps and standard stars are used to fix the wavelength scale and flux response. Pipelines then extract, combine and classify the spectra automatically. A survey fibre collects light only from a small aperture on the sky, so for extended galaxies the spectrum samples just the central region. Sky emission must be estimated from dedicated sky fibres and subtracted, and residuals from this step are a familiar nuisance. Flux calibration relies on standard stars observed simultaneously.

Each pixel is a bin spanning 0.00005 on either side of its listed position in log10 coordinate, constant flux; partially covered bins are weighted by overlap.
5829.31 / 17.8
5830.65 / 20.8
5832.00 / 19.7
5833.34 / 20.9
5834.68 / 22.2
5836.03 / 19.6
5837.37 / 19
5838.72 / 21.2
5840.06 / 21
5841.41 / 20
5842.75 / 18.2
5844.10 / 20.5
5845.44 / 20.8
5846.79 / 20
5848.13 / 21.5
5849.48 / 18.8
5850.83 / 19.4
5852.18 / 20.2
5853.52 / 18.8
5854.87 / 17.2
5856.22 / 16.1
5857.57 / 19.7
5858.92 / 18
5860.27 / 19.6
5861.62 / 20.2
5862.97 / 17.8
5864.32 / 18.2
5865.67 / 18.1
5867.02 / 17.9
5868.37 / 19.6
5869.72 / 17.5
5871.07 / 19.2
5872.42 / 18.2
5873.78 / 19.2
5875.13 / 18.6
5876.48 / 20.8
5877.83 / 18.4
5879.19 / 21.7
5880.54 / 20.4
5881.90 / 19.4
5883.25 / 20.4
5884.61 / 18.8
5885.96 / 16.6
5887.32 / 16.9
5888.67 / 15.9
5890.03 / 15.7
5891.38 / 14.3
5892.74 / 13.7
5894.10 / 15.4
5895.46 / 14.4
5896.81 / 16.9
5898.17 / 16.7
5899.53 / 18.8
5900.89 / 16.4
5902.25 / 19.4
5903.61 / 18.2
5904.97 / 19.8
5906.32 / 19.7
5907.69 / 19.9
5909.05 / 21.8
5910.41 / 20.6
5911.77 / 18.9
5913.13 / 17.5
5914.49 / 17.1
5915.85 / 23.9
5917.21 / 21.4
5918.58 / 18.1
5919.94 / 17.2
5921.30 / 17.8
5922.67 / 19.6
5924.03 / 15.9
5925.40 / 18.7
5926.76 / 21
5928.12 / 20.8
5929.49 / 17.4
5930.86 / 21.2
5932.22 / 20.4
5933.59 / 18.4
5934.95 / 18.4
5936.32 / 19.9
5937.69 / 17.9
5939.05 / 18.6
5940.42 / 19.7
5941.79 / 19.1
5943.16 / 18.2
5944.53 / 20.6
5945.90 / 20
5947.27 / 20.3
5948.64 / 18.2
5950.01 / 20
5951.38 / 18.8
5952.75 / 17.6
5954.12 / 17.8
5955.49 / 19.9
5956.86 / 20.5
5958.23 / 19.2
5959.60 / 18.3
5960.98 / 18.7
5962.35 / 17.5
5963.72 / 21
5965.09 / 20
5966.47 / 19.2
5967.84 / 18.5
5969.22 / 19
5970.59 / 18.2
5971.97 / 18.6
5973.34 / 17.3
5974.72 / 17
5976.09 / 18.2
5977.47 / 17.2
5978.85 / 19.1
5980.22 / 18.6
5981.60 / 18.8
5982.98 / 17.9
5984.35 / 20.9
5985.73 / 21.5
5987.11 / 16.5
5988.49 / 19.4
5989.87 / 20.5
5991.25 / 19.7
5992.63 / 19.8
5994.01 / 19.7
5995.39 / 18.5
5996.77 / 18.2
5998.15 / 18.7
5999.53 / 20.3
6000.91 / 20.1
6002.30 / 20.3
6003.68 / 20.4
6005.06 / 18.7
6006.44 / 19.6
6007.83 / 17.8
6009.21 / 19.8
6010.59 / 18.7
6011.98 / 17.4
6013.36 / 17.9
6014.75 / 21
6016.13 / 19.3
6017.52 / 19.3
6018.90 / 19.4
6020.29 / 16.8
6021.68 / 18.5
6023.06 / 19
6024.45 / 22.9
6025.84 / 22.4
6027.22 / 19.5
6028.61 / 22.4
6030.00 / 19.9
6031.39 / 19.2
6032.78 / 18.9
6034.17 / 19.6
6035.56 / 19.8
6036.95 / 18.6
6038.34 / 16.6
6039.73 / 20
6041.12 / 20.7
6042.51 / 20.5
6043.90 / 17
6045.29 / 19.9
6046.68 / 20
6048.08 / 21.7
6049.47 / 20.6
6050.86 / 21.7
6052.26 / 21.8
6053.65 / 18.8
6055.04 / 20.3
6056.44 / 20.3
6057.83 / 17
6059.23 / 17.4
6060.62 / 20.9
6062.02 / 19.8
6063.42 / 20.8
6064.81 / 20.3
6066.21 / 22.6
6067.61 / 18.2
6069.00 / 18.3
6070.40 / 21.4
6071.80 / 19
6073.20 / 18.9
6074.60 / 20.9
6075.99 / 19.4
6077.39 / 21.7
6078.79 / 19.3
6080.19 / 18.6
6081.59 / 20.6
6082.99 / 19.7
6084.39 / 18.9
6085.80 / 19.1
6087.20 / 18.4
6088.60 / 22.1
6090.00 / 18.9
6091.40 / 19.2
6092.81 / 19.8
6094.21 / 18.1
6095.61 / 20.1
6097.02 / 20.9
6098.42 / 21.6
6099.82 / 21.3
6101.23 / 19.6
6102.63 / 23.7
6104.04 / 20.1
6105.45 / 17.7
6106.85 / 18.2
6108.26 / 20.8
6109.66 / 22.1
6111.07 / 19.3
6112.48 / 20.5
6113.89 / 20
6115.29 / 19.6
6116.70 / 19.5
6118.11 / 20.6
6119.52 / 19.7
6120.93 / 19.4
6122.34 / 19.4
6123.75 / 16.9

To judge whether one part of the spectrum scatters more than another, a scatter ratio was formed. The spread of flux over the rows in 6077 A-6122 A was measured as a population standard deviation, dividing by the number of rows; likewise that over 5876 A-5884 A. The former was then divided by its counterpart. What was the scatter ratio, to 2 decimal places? 1.25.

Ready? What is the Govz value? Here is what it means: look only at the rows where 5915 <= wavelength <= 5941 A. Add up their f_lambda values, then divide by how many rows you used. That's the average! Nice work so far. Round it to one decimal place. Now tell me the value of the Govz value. 19.3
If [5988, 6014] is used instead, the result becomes 19.2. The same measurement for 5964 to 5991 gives 18.8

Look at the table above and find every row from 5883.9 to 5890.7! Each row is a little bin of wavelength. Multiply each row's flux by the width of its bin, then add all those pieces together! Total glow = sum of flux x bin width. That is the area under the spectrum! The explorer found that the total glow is 114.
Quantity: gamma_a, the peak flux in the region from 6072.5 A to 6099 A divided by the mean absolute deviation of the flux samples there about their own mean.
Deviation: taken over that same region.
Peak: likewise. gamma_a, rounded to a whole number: 23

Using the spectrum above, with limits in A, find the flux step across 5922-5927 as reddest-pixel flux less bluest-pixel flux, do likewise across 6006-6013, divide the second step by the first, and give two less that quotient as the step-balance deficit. 3.6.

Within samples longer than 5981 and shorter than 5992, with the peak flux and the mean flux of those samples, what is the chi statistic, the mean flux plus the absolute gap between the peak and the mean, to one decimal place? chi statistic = 21.5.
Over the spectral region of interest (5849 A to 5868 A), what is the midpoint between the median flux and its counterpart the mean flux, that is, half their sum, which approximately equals 18.5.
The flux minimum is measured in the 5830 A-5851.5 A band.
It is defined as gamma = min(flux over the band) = 18.2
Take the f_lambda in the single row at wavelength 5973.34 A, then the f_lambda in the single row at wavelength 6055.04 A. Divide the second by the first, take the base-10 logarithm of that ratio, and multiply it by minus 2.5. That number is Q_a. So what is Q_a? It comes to -0.17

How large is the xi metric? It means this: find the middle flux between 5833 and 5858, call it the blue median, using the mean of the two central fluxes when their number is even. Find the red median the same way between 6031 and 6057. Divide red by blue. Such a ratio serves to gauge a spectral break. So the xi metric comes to 1.00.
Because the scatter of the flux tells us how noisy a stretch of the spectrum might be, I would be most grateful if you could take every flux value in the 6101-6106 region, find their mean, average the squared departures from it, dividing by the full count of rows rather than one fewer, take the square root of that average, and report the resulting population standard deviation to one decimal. 2.2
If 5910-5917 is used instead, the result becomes 2.5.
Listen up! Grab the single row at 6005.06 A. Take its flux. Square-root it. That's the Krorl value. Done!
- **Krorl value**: 4.32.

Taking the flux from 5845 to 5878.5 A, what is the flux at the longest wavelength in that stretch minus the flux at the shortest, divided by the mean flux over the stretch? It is -0.13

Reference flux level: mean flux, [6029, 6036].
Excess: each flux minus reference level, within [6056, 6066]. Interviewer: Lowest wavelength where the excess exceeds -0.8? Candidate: 6056.44 A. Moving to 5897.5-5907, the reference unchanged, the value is 5899.53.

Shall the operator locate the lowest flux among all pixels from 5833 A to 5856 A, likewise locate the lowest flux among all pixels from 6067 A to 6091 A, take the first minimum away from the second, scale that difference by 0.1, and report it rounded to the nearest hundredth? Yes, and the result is 0.10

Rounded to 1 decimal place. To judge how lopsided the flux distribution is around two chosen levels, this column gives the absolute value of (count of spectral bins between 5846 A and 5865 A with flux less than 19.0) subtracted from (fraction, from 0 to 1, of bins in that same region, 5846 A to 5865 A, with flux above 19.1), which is 6.5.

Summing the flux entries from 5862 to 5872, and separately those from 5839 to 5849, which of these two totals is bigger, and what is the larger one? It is 142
